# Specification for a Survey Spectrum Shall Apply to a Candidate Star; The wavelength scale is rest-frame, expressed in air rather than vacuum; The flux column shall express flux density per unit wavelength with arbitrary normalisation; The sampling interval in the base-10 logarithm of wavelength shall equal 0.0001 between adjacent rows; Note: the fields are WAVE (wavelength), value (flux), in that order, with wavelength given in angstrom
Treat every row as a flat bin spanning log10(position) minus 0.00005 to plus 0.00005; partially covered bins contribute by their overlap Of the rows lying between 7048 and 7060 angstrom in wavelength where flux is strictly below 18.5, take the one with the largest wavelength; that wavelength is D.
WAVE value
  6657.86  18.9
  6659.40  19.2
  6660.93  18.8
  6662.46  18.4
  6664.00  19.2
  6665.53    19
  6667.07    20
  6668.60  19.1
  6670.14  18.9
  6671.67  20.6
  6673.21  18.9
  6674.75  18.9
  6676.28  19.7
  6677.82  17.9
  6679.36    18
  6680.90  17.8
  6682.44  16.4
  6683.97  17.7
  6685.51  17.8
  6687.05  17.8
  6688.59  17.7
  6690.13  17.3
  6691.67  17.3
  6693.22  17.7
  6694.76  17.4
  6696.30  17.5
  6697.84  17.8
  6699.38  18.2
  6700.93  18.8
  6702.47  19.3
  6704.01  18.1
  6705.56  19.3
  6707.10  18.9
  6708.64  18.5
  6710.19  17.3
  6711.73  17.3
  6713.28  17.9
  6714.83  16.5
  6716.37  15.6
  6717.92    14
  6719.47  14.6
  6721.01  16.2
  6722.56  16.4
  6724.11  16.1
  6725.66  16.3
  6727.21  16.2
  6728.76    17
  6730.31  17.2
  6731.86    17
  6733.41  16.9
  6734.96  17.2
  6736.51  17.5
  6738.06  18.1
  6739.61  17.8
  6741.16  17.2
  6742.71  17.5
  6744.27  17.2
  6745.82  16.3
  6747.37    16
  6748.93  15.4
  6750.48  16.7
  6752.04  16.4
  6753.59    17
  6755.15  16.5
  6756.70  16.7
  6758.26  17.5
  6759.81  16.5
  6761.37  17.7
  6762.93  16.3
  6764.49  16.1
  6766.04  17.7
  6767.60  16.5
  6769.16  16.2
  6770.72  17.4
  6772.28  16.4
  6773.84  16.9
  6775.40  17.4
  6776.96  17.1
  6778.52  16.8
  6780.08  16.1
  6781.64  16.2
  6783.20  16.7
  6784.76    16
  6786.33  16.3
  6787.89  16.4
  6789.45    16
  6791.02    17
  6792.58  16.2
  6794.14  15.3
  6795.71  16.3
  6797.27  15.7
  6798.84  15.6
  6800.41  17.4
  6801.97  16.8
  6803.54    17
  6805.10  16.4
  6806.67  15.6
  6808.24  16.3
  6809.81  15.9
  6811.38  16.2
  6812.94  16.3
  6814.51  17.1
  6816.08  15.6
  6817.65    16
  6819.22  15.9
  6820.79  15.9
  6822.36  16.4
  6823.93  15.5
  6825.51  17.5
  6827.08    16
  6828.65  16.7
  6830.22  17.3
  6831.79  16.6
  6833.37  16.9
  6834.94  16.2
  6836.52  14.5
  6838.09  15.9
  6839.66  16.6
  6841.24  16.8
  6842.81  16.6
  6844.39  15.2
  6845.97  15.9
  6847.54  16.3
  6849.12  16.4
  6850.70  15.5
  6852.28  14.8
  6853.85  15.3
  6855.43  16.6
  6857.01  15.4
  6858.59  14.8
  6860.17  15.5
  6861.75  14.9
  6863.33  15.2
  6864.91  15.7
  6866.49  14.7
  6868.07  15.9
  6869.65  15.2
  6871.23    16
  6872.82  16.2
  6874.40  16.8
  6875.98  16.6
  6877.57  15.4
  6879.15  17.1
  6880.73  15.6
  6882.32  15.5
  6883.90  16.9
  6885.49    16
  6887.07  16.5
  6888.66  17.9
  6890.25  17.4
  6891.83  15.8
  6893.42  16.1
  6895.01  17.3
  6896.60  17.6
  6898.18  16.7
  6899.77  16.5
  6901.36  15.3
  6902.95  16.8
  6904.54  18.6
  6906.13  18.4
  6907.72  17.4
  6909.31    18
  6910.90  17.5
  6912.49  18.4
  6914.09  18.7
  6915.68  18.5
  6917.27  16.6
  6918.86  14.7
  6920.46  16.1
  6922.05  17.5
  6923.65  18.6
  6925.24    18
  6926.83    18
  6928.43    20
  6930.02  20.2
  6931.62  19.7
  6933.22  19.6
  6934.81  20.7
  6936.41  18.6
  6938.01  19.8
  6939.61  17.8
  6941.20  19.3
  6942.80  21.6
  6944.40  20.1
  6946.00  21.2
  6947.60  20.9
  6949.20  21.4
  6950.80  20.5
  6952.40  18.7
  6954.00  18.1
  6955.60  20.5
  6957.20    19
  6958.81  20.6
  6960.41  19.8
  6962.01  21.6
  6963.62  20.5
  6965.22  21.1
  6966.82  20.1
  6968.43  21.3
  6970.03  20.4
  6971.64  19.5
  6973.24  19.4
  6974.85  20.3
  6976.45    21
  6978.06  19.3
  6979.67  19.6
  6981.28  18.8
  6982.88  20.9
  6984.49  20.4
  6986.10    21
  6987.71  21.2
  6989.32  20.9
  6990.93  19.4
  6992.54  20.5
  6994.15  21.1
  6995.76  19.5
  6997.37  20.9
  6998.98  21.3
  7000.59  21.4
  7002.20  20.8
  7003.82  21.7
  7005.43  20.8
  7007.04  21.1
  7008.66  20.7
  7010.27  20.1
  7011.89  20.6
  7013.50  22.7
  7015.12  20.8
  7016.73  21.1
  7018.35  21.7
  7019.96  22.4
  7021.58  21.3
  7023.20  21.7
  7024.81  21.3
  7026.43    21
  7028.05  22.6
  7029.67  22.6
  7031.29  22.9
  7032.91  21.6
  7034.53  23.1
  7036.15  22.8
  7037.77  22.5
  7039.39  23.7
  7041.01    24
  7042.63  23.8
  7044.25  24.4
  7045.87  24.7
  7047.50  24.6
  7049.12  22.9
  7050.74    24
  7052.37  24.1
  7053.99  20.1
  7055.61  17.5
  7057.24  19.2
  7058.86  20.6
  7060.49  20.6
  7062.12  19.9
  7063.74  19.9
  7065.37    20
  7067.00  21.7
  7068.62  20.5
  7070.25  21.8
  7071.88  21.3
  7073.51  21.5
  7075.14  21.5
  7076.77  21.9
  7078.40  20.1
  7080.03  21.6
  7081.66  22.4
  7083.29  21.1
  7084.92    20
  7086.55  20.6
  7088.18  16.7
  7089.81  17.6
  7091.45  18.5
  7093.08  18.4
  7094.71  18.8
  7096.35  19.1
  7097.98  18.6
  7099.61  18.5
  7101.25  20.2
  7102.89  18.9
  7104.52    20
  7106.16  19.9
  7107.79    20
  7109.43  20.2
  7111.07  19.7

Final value 7055.61 angstrom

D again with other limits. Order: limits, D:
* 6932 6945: 6939.61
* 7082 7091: 7089.81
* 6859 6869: 6868.07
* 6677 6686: 6685.51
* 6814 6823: 6822.36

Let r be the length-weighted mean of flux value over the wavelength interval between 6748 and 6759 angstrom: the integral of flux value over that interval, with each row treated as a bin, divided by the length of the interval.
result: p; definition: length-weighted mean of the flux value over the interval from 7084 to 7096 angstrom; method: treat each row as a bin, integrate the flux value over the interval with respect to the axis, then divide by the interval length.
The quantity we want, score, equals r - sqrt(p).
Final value 12.3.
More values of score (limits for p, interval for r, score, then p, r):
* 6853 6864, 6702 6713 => 14.4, 15.4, 18.3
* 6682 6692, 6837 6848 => 12.0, 17.5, 16.1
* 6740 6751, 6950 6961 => 15.5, 16.7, 19.6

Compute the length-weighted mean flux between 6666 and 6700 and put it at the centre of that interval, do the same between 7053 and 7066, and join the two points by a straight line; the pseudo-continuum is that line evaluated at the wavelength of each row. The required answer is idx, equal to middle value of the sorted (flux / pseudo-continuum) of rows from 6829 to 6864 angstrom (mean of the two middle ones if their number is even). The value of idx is 0.84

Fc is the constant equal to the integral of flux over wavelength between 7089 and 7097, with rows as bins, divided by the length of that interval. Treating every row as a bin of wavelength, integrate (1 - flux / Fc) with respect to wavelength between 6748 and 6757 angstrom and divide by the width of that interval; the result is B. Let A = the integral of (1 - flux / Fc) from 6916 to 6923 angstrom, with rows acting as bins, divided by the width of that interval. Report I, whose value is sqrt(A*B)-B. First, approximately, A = 0.110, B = 0.11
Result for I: 0.00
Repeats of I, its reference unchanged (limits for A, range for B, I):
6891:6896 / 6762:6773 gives 0.01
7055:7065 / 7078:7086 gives 0.24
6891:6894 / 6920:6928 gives 0.03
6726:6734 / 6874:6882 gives -0.02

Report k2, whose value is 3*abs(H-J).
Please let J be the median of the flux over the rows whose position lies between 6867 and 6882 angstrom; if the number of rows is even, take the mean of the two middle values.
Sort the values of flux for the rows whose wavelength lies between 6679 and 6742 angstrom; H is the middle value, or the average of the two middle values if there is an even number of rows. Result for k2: 4.2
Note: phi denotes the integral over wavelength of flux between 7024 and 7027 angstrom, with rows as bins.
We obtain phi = 64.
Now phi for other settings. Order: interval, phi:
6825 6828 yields 50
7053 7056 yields 58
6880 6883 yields 47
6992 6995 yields 62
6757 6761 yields 68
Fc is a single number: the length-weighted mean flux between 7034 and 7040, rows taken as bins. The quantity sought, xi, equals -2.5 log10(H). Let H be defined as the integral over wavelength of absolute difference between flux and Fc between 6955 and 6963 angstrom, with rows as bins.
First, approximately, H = 22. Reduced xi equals -3.3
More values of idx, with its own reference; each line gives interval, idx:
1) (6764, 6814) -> 0.87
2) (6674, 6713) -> 0.98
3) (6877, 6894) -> 0.84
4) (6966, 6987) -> 1.04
